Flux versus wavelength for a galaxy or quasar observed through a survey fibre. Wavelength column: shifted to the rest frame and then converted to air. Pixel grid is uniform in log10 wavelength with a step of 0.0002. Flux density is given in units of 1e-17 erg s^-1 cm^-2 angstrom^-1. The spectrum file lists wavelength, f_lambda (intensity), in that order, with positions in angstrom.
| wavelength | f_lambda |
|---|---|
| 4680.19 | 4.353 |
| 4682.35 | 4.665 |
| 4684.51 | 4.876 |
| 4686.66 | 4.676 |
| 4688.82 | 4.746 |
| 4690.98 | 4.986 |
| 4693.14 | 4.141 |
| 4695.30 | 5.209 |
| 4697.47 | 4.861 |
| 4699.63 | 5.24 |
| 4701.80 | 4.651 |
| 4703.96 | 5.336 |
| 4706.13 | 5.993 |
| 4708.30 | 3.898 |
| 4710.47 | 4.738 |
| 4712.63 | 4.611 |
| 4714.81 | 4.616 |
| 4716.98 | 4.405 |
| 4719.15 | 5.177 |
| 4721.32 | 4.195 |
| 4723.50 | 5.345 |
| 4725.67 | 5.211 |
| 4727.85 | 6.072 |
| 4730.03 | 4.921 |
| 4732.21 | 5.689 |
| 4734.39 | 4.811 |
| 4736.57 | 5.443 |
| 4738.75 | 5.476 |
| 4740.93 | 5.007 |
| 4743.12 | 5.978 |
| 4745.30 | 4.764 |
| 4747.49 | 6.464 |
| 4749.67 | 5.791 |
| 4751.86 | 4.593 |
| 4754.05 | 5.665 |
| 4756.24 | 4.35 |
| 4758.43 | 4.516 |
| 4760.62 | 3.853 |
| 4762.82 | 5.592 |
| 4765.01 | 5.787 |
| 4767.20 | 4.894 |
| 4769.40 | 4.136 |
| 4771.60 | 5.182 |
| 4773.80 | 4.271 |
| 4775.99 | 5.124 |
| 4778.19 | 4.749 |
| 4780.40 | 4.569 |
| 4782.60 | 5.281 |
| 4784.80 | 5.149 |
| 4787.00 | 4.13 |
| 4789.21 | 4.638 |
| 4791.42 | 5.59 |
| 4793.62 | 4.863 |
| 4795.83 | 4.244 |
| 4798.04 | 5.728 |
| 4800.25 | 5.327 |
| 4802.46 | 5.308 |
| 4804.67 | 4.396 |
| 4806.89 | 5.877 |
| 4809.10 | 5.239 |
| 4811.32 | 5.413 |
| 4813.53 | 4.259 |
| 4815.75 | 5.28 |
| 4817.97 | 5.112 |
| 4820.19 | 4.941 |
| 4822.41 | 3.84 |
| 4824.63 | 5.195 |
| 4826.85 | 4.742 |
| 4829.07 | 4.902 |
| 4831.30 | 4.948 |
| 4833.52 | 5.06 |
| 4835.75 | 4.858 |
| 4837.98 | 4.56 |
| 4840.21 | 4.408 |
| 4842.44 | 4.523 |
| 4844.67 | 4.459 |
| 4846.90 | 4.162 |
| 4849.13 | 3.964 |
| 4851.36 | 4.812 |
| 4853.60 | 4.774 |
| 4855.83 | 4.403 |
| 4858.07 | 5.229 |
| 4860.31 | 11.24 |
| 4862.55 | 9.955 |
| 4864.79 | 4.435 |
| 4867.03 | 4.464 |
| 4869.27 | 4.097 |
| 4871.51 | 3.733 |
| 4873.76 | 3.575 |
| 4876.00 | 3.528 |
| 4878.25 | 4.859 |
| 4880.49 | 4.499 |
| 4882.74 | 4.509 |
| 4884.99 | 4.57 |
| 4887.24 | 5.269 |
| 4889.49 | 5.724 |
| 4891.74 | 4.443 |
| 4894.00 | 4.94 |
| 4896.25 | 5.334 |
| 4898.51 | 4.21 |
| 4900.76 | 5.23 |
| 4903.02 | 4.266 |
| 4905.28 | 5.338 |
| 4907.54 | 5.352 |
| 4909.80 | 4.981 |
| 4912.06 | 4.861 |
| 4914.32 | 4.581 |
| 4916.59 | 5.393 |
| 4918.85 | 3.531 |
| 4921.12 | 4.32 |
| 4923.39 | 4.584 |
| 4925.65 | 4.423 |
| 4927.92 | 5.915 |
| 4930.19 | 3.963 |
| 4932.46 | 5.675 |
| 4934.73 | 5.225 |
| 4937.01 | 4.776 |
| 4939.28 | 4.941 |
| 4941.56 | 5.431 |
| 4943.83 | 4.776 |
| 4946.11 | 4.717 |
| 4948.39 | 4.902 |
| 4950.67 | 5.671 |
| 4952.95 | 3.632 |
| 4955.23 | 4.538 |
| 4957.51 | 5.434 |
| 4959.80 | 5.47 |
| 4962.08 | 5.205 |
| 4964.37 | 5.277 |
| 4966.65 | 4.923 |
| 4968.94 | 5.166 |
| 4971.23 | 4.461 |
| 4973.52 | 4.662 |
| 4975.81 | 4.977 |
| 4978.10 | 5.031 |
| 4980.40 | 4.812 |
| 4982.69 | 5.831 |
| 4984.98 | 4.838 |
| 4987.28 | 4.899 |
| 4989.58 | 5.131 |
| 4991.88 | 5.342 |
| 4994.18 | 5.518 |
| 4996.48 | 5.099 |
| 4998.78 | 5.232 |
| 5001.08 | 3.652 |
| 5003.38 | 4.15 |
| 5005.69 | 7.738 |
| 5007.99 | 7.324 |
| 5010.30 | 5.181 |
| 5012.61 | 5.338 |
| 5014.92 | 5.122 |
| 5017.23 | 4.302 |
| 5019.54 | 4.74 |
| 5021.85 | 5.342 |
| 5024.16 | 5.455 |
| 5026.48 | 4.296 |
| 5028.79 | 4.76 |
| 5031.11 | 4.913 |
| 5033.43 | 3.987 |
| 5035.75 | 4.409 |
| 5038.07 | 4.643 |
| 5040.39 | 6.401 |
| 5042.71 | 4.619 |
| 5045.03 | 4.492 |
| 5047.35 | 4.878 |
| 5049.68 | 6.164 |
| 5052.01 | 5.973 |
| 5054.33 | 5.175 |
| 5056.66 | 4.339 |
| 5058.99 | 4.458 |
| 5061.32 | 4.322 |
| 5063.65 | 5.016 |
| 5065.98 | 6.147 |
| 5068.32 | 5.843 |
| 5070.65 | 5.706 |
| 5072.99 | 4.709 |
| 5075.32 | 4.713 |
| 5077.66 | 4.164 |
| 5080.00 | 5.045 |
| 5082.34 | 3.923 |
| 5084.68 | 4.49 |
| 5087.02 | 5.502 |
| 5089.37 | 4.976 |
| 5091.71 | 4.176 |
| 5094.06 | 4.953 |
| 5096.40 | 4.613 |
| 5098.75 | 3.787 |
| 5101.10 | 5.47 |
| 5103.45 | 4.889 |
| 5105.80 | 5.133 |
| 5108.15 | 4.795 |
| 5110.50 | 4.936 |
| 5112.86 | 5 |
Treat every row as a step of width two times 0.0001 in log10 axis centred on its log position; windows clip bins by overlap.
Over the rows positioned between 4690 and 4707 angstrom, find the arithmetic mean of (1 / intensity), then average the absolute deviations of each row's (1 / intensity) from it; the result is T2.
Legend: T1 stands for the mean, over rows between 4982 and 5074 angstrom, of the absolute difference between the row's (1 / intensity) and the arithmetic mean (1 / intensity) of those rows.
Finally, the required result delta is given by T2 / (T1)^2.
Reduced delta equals 29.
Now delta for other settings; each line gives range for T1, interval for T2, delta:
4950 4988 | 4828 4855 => 52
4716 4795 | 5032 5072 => 61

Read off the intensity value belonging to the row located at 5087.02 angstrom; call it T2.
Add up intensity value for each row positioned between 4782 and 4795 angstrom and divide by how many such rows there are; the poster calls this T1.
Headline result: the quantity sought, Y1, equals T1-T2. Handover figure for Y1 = -0.56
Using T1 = 4.9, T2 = 5.502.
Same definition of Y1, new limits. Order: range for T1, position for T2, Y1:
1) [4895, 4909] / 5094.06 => 0.00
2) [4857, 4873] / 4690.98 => 1.18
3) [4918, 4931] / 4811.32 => -0.96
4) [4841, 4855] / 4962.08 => -0.76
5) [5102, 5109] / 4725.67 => -0.27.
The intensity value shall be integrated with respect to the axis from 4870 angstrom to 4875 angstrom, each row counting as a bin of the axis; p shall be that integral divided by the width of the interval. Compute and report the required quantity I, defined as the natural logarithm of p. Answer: 1.30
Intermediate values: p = 3.69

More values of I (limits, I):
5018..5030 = 1.59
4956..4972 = 1.64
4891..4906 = 1.57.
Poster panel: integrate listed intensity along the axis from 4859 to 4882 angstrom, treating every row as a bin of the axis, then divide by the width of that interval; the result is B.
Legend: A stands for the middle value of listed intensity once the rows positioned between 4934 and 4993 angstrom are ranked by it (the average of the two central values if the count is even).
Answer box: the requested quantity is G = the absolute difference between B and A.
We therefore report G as 0.46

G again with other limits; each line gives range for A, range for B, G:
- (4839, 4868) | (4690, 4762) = 0.57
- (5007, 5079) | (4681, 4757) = 0.17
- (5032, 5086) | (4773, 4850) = 0.13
